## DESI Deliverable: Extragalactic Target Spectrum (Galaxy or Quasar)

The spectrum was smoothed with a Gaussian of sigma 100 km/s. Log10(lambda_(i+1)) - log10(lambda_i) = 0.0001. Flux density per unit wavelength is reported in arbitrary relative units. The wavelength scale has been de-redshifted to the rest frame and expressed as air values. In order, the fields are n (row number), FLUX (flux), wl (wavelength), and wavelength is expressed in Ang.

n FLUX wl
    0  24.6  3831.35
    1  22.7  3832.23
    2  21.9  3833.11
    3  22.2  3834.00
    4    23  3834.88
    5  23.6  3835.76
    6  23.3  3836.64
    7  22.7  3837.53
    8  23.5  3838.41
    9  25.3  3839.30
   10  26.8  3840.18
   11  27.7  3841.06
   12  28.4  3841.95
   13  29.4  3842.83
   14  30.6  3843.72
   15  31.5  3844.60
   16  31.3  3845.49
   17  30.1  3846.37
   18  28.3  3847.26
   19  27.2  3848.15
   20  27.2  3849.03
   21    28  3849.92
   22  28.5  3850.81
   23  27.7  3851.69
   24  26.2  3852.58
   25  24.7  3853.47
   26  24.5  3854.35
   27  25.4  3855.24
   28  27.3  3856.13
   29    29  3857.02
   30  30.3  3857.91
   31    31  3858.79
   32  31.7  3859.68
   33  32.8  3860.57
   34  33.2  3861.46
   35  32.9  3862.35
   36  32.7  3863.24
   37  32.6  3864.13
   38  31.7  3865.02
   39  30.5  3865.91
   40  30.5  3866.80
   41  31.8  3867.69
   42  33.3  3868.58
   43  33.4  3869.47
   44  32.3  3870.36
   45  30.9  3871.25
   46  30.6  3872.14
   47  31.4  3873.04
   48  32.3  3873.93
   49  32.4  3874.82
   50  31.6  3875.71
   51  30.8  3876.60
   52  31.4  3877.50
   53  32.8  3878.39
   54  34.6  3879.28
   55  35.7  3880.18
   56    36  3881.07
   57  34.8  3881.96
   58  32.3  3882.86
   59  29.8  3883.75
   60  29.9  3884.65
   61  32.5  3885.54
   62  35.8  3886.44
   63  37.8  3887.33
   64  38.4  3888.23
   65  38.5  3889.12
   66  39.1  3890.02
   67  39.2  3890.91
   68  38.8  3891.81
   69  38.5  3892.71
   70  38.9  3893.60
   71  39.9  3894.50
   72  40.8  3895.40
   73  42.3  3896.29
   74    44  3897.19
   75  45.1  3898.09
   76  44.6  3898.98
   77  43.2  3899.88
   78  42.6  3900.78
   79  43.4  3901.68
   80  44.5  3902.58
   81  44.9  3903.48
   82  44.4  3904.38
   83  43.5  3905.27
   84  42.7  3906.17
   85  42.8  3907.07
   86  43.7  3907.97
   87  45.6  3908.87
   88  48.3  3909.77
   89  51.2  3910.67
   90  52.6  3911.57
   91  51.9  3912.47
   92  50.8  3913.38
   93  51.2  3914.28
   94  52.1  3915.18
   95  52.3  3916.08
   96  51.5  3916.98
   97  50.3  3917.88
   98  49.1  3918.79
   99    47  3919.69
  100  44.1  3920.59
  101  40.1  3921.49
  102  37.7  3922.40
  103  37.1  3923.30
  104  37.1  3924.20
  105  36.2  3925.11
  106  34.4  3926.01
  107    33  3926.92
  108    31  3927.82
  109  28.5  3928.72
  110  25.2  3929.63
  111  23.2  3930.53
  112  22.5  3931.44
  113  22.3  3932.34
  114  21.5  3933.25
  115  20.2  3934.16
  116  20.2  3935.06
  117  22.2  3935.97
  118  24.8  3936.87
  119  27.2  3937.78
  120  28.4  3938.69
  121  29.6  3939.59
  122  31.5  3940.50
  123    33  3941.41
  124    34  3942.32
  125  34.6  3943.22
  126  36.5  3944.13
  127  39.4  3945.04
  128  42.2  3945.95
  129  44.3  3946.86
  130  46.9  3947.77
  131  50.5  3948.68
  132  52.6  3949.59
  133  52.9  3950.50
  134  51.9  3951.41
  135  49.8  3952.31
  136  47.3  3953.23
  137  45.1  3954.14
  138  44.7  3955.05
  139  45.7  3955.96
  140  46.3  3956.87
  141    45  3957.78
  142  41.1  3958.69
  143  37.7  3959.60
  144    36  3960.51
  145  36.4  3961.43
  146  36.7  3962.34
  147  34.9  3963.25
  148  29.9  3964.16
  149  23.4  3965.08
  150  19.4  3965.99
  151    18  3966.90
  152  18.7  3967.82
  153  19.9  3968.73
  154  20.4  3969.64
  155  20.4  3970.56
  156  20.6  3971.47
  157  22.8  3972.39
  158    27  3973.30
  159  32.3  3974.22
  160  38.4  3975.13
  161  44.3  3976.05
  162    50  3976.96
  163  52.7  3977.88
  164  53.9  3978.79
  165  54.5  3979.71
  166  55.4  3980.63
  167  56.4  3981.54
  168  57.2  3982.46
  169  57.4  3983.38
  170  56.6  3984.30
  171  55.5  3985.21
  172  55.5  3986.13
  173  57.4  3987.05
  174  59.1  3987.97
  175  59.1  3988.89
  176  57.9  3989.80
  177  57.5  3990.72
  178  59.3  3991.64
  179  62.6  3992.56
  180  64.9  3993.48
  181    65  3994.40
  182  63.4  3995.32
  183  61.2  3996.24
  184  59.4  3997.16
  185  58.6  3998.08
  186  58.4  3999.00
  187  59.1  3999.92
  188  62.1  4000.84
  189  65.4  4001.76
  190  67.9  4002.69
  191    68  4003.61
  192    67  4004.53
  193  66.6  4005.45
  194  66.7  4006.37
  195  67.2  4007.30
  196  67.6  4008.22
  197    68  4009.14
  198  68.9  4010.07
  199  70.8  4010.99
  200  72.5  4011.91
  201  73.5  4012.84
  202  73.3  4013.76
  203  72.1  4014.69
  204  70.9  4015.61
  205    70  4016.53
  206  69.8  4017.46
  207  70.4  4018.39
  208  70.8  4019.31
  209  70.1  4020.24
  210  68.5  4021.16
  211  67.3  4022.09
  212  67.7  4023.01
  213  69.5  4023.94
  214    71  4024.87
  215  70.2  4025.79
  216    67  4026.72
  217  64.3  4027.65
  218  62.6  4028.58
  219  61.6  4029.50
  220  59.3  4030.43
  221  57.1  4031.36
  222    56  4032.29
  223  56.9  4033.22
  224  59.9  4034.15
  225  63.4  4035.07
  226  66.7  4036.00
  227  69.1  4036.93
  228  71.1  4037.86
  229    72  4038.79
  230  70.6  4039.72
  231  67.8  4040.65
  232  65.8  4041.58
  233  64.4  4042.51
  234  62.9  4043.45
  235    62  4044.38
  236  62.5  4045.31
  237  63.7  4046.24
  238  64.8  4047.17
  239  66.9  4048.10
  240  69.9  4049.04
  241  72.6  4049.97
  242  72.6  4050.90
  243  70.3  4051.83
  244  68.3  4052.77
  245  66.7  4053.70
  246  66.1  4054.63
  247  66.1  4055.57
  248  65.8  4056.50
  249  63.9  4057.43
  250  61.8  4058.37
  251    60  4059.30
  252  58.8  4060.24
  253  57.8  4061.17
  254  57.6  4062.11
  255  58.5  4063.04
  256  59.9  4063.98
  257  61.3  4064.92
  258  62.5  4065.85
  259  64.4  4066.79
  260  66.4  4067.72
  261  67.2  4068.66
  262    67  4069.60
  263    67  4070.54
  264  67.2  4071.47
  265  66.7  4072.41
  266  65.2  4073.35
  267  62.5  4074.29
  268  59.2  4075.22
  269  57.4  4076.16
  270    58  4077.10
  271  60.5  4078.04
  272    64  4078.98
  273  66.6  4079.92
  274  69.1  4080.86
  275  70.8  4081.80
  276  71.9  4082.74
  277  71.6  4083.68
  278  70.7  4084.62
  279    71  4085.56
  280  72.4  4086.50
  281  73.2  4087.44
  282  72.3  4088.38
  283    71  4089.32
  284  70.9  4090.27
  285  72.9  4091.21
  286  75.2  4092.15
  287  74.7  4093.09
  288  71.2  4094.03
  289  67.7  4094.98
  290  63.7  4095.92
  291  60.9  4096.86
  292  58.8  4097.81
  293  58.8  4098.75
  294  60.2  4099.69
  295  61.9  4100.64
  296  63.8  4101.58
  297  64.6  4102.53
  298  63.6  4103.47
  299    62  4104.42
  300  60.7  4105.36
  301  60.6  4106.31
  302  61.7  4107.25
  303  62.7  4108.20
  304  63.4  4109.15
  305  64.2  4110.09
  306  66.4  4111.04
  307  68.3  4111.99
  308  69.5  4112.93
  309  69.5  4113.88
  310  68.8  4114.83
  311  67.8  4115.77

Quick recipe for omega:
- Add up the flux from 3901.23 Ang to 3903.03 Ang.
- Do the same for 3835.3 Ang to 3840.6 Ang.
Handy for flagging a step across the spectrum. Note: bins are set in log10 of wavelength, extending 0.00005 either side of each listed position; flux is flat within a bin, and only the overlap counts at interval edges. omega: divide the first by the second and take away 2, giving -1.4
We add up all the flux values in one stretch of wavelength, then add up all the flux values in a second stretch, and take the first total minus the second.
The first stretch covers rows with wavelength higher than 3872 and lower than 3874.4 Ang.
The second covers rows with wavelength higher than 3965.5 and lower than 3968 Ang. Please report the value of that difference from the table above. 38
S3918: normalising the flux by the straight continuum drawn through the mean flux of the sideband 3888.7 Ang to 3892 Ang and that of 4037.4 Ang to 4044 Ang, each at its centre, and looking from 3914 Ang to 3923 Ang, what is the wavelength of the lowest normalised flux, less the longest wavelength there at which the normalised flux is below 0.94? 0.0 Ang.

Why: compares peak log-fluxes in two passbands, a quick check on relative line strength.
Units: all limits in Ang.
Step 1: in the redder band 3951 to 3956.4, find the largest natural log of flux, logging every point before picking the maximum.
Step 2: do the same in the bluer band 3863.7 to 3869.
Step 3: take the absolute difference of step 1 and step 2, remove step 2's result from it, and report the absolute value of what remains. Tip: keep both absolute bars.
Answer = 3.06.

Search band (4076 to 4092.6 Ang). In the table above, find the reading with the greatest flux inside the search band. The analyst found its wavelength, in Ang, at 4092.15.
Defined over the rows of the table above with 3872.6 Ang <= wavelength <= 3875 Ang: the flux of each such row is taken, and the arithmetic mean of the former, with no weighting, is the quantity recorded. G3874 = 32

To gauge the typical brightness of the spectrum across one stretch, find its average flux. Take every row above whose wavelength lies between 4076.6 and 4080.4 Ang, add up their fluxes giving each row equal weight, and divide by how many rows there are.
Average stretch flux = 62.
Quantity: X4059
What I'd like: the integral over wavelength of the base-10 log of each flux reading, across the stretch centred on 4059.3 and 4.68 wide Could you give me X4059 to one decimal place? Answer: 8.3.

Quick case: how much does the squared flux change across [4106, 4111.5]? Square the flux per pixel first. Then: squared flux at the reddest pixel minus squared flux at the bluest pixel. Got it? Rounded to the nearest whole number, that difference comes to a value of 737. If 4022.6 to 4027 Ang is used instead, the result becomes -94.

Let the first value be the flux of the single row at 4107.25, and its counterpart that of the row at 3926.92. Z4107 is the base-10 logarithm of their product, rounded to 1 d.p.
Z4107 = 3.3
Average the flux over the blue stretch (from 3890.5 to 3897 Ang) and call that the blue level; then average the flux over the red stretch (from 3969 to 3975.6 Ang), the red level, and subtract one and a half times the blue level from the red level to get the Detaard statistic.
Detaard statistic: -34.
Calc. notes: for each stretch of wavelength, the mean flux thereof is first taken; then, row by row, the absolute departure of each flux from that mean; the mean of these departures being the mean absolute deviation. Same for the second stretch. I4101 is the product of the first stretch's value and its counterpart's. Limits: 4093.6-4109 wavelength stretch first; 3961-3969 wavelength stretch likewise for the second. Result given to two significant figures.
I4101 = 17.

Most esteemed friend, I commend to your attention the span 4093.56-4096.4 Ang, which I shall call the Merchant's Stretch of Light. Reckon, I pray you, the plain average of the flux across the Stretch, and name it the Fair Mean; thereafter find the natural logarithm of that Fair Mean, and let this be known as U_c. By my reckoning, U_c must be 4.21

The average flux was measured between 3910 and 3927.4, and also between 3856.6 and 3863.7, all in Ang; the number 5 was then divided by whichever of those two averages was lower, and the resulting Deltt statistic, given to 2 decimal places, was 0.16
